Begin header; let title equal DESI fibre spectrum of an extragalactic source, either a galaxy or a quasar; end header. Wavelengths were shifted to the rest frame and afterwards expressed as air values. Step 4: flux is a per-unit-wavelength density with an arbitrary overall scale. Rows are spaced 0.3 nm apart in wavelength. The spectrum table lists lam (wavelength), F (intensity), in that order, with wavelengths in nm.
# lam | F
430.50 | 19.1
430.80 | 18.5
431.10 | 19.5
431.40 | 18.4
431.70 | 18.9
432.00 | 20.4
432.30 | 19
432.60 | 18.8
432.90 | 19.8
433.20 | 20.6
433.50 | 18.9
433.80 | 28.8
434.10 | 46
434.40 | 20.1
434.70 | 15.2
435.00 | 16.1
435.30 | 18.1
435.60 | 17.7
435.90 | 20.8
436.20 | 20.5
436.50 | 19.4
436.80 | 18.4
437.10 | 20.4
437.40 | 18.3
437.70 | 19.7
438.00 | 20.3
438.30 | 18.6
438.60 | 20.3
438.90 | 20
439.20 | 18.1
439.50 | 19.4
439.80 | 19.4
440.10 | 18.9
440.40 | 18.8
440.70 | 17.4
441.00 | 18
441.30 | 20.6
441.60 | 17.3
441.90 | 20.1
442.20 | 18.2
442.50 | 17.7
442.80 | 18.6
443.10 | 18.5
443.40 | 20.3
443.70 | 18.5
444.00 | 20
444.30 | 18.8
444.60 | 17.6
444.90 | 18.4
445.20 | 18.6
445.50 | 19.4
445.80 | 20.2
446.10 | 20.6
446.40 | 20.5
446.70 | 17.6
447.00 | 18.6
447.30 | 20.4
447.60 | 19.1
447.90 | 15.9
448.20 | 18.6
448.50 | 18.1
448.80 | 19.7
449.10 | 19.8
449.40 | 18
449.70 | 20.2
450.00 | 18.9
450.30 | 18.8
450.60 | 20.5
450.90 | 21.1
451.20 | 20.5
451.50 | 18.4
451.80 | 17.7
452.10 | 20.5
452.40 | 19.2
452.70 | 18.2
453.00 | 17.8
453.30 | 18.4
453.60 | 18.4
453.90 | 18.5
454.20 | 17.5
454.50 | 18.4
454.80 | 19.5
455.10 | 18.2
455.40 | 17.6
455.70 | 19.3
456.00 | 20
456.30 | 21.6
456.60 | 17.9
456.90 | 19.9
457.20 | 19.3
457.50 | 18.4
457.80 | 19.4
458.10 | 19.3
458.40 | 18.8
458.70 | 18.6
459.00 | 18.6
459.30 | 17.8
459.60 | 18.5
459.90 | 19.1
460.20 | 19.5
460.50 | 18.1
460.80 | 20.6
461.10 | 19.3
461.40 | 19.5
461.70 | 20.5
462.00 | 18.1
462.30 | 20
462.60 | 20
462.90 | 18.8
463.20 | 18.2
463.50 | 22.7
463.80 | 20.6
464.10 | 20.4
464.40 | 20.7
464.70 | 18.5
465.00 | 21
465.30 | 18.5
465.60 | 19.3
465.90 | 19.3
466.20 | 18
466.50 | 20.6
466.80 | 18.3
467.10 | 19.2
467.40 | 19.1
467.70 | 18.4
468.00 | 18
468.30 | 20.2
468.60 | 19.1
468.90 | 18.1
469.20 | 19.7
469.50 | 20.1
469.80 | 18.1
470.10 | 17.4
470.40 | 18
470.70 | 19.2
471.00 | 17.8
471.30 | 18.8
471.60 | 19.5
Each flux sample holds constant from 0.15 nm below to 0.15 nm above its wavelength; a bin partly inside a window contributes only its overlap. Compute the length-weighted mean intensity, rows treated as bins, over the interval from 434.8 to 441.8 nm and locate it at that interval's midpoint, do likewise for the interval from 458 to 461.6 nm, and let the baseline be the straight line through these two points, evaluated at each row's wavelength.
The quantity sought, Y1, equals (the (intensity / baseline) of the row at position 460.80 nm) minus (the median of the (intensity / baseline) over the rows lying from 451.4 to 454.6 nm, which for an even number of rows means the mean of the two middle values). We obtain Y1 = 0.12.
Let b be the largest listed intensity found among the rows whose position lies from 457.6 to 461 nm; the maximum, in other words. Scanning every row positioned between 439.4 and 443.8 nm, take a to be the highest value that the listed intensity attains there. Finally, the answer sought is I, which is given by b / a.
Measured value 1.00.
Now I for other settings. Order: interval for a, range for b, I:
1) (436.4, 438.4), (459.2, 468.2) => 1.11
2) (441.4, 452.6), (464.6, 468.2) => 1.00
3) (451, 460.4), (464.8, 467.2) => 0.97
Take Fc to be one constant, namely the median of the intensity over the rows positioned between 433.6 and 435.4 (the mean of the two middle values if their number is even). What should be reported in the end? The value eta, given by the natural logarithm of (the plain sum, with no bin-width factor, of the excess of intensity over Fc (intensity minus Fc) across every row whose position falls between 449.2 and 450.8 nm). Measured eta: -0.1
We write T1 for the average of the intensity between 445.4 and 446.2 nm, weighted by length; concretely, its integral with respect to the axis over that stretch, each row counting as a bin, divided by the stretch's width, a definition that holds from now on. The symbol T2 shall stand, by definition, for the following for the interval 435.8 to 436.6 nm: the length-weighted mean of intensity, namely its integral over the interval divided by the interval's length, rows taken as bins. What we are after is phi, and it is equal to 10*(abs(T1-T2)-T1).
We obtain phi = -199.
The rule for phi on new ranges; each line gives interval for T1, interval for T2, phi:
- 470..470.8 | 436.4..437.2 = -170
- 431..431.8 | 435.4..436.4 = -182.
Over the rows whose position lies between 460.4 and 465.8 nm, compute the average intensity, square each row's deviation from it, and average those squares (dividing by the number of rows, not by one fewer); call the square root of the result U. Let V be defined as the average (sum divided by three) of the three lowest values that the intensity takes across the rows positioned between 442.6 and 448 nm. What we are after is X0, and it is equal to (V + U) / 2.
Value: 9.12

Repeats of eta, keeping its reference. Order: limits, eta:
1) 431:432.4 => -0.4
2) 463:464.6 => 2.0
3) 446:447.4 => 0.8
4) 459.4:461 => -1.2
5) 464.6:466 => 0.1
